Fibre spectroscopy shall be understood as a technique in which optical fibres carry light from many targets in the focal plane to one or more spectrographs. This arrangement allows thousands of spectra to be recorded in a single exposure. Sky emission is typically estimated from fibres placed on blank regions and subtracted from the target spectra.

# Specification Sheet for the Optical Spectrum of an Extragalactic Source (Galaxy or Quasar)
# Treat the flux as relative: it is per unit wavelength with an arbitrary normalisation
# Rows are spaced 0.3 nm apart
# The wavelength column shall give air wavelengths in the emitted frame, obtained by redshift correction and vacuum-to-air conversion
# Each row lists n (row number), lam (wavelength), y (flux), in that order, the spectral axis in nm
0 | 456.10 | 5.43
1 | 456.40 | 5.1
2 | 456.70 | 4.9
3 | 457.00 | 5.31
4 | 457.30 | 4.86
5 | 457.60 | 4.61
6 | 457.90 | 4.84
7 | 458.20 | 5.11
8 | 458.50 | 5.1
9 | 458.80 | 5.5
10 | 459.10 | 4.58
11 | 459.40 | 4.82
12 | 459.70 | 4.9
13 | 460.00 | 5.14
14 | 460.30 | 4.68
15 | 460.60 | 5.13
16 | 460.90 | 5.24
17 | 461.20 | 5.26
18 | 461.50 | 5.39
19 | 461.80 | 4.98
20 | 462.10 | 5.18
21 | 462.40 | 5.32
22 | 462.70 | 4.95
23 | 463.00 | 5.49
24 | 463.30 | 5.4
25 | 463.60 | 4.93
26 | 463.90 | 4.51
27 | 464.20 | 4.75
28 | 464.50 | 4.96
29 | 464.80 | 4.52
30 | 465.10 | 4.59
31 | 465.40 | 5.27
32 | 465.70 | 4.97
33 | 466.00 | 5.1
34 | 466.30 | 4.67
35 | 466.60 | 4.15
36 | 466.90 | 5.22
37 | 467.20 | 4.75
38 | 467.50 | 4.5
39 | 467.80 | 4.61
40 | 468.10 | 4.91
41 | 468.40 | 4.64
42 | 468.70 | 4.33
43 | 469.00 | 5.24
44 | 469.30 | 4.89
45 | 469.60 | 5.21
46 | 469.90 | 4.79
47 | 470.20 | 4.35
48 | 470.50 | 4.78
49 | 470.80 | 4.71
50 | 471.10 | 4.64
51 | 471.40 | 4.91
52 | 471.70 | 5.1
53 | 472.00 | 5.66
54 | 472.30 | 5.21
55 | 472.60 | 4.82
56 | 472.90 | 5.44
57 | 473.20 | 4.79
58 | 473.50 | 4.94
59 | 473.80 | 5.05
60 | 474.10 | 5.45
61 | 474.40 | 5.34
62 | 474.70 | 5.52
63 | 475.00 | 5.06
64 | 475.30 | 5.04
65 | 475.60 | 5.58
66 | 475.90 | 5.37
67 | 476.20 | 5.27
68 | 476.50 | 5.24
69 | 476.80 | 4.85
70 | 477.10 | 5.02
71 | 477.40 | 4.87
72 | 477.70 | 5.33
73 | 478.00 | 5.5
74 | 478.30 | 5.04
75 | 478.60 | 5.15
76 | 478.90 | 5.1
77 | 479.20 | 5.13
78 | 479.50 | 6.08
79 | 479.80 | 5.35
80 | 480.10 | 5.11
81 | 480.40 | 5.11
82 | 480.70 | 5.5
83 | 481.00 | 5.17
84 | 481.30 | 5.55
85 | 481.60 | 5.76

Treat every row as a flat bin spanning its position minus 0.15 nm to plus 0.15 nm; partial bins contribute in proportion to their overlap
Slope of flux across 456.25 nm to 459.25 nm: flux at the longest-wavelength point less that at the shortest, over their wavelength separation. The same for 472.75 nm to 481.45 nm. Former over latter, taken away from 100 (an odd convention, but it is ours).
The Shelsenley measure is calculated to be 114.7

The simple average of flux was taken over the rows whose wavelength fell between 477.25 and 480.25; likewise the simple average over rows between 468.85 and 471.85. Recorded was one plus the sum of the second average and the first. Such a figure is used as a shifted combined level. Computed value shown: 11.1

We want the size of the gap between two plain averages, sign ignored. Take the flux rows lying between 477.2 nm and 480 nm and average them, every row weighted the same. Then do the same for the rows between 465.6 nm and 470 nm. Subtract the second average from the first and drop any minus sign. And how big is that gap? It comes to 0.48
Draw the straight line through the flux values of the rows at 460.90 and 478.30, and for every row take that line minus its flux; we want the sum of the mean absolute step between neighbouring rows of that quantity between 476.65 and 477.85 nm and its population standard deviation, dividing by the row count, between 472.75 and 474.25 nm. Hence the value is 0.53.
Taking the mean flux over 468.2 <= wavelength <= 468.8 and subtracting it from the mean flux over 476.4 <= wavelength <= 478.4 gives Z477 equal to 0.6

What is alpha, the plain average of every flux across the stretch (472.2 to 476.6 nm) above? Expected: 5.21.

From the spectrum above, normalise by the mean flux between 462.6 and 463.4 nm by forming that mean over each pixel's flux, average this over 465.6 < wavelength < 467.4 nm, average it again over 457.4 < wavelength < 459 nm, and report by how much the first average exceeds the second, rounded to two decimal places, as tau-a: 0.05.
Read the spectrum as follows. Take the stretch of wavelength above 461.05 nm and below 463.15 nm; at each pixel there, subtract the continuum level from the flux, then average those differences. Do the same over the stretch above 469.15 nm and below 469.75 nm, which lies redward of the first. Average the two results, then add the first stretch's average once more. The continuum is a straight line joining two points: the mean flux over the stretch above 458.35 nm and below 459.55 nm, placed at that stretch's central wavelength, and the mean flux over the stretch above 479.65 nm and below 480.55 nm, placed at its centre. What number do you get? 0.3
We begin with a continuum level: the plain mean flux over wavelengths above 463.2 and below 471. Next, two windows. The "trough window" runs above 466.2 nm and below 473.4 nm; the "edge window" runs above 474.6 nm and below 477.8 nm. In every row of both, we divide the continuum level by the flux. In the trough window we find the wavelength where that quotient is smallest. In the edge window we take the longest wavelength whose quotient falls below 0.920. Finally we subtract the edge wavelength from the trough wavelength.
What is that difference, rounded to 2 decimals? -5.70 nm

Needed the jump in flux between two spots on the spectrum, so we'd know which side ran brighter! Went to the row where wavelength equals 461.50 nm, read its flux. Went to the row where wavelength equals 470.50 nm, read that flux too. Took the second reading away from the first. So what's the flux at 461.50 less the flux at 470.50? 0.61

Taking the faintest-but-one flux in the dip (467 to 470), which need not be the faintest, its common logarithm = 0.653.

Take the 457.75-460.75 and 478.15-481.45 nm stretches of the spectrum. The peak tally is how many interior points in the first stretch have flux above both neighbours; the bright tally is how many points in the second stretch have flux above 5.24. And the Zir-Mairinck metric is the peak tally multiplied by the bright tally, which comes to 12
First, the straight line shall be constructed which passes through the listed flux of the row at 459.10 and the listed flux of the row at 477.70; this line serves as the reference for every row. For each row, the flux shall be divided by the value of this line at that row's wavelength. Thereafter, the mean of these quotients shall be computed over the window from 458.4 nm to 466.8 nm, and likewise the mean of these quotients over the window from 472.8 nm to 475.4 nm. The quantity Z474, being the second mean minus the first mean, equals -0.057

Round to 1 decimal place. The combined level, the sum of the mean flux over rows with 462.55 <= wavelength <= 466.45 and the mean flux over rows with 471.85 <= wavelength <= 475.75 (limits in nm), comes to 10.2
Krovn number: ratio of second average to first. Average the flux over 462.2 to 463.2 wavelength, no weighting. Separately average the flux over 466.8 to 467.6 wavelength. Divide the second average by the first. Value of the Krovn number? 0.92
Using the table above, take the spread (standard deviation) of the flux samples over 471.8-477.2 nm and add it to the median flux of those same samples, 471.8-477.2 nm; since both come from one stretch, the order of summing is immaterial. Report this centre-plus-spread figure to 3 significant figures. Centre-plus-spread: 5.49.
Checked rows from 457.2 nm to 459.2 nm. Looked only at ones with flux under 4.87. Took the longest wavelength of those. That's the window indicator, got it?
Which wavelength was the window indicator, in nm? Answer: 459.10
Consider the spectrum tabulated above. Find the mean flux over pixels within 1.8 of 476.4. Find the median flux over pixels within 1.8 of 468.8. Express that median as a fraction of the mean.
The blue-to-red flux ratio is 0.91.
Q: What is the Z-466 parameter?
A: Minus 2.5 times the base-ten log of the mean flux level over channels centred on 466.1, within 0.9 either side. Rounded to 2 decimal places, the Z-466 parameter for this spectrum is -1.72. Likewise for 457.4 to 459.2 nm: -1.74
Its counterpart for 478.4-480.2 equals -1.81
